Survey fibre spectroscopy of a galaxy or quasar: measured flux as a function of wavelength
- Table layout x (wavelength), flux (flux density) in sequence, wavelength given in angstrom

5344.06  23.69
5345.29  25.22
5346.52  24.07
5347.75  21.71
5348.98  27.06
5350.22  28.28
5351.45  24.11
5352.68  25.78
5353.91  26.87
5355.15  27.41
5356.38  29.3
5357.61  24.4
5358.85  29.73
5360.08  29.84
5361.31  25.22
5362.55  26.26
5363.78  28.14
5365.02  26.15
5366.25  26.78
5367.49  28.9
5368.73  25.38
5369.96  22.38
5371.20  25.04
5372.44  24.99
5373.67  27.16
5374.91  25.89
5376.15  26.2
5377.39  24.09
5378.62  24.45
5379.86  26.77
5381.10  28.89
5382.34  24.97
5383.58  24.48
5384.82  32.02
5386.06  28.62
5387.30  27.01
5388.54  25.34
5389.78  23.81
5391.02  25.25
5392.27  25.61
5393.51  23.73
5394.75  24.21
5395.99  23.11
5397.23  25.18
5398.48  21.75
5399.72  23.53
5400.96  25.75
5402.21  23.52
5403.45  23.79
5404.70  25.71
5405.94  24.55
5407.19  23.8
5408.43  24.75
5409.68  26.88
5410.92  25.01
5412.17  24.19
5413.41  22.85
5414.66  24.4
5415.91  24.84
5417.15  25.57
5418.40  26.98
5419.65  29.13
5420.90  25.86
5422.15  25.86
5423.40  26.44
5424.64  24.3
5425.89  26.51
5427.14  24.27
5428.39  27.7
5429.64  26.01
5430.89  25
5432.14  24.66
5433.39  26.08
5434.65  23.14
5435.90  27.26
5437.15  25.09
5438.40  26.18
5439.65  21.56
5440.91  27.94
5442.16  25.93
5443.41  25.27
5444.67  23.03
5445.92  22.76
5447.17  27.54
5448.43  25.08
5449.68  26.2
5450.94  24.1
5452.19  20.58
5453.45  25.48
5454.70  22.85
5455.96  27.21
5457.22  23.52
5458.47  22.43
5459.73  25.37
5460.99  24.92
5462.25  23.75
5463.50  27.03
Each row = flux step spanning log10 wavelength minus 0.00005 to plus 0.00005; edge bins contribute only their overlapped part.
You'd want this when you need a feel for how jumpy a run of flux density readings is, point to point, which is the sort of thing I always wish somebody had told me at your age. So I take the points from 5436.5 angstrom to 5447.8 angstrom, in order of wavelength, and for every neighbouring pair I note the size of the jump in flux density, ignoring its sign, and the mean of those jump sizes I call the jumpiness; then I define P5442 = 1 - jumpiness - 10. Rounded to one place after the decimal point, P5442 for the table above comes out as -11.8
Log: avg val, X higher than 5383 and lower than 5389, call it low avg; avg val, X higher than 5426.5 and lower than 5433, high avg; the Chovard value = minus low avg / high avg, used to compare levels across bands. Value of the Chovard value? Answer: -1.08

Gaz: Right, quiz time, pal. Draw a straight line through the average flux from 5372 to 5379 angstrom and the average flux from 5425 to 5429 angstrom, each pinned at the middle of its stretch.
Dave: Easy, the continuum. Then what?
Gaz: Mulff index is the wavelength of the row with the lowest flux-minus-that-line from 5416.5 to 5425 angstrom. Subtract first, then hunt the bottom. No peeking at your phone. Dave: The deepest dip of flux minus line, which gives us 5424.64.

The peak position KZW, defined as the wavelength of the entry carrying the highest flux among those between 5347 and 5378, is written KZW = 5360.08 angstrom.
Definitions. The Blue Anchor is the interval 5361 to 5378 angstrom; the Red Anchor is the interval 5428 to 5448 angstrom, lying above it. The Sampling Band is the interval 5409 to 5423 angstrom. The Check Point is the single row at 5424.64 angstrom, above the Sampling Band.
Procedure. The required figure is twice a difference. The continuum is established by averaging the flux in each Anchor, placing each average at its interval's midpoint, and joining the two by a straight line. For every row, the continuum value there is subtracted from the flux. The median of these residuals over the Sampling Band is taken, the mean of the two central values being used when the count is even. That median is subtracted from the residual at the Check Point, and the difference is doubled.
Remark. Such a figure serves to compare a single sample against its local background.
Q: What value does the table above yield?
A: -2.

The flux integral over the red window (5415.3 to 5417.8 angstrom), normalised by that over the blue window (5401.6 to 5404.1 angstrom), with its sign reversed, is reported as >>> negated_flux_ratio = -1.07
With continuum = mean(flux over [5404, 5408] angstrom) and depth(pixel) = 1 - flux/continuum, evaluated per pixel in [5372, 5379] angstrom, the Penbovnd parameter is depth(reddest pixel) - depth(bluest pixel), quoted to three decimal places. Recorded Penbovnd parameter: 0.022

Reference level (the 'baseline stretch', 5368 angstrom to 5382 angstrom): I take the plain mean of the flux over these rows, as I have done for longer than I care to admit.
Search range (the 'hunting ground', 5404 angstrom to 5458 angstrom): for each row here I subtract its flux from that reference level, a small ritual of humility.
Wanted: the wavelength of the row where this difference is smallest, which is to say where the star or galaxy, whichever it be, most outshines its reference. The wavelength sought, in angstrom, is 5419.65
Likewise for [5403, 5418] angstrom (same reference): 5409.68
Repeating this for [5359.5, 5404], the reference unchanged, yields 5384.82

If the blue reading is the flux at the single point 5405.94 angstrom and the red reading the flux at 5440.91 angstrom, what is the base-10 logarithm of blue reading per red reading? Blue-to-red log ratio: -0.056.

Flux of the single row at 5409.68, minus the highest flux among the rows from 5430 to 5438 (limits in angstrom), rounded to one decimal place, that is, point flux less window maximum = -0.4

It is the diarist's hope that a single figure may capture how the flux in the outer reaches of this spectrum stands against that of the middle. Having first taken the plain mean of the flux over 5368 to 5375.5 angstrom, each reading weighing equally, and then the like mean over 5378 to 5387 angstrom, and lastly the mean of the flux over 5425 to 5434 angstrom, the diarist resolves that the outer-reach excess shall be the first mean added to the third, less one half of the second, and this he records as 37.3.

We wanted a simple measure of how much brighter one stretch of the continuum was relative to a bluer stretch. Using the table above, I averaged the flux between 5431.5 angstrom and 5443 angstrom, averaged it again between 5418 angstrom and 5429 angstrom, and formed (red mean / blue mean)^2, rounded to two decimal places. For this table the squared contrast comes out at 0.92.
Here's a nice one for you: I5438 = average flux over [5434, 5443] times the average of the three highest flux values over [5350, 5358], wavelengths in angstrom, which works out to 717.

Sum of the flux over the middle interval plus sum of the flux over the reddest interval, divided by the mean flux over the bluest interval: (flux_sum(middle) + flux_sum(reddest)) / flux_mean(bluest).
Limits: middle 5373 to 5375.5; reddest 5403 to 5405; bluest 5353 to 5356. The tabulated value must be 3.78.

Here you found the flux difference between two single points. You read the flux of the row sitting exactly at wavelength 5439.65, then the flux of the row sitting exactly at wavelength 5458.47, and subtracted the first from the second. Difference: 1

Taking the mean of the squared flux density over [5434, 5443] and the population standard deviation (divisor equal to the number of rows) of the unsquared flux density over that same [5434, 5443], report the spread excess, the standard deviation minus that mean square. -642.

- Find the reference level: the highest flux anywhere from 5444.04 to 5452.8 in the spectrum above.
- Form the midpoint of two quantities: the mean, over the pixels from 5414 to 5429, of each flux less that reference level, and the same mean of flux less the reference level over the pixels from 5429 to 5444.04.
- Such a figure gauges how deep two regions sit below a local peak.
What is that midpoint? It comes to -1.9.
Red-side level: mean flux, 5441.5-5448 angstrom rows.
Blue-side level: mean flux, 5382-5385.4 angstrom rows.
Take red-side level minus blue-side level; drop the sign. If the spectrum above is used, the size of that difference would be 2.3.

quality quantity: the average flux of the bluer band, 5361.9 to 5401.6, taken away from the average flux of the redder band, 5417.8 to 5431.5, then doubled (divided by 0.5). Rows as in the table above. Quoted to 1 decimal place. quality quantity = 1.0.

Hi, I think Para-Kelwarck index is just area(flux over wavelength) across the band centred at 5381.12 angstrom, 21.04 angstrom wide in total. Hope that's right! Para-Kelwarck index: 551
